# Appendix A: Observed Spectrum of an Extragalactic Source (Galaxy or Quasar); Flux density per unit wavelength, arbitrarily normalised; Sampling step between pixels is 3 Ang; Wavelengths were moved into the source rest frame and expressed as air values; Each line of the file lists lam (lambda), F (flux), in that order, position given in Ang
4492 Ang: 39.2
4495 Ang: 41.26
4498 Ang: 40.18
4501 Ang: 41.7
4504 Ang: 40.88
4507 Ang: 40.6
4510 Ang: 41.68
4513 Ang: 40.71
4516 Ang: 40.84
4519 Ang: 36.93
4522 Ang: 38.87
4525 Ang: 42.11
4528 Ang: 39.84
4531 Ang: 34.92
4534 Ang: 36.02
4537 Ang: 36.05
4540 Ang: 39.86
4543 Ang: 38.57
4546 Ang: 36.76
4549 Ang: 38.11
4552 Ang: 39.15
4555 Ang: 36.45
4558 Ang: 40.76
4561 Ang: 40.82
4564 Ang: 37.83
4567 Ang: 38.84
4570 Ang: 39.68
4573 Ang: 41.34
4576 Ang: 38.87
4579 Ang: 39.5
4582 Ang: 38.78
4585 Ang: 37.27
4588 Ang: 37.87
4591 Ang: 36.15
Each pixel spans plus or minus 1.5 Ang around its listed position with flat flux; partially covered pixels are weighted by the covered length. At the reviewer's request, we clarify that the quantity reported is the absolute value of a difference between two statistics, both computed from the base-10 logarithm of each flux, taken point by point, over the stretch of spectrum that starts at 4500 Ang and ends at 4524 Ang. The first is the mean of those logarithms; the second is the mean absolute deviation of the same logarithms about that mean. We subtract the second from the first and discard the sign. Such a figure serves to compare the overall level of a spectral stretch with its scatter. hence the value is 1.592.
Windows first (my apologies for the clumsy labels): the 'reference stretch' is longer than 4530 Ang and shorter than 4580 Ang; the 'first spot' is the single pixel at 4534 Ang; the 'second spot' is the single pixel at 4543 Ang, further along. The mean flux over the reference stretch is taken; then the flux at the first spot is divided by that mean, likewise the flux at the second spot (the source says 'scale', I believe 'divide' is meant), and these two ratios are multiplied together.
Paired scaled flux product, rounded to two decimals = 0.94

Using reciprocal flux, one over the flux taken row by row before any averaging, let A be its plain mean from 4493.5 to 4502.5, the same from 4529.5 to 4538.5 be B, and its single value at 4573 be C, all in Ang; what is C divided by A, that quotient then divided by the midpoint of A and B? 37.9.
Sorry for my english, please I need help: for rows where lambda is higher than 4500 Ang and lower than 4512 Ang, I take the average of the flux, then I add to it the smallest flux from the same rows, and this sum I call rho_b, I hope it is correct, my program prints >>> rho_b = 81.8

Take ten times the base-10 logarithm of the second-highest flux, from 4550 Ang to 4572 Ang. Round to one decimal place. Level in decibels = 16.1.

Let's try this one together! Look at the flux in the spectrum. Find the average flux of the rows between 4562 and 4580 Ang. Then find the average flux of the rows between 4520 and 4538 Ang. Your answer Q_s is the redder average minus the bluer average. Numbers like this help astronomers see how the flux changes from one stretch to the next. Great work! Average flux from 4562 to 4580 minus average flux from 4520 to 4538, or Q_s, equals 1.4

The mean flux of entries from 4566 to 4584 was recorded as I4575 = 39.5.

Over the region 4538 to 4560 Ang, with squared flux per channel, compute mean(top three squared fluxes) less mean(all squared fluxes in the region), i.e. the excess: 108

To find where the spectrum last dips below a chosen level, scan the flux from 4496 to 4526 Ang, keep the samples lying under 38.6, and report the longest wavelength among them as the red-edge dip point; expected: 4519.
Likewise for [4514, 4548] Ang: 4546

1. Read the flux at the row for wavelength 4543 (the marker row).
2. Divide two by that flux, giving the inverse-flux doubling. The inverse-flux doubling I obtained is 0.0519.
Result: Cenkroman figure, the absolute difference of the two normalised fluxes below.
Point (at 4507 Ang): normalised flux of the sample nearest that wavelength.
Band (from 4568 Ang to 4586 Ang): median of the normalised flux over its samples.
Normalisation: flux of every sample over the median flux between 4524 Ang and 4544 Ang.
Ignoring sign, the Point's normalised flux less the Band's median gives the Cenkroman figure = 0.037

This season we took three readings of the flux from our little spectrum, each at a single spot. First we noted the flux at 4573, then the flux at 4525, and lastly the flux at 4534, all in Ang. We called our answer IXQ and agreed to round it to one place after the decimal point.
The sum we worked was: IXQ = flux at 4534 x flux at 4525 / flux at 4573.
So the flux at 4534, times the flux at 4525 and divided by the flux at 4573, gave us 36.7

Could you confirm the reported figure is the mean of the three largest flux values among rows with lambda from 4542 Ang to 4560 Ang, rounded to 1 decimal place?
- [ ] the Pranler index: 39.5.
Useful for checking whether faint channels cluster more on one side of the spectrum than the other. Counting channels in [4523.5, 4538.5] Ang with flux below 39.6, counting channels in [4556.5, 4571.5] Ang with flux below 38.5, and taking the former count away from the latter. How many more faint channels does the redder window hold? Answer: -2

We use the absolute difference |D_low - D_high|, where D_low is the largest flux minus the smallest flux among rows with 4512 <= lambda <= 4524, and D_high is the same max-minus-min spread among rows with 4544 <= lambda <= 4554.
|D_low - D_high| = 1.5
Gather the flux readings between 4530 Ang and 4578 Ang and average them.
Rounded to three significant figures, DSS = 38.4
